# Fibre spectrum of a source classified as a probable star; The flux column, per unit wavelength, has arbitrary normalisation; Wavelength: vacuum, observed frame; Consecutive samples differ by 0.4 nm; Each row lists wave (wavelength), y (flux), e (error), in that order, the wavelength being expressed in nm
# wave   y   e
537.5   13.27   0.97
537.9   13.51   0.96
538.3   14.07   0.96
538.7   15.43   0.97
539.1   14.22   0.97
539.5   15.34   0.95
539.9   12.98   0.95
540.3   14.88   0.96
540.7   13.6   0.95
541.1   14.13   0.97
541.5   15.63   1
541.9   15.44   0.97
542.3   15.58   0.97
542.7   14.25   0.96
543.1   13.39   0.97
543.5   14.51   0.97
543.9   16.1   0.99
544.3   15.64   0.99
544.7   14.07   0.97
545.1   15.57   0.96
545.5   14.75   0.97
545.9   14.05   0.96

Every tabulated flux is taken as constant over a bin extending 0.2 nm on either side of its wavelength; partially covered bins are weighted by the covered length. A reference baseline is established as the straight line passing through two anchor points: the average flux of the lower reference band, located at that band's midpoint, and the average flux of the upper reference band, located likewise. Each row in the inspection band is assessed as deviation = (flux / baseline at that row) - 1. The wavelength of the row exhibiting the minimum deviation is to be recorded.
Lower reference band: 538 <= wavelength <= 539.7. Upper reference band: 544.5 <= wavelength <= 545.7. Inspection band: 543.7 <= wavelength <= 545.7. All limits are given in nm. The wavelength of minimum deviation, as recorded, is 544.7 nm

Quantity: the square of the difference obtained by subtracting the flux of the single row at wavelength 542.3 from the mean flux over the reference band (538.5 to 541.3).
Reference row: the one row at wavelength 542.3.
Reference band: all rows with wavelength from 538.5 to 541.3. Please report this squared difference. 1.5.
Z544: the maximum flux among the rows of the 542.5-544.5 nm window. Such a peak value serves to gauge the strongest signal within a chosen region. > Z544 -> 16.1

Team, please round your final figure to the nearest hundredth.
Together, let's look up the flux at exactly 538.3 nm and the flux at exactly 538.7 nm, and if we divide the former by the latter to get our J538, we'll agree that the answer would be 0.91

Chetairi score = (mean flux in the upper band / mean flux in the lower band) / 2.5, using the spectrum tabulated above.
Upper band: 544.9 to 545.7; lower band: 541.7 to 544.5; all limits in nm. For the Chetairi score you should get 0.405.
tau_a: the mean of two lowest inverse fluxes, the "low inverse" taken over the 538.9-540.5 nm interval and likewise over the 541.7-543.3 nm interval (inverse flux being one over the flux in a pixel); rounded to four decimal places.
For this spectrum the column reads 0.0647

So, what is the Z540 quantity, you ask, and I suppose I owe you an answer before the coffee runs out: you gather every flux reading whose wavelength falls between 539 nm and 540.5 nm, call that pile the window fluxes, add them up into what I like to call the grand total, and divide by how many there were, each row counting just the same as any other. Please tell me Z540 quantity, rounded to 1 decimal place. 14.4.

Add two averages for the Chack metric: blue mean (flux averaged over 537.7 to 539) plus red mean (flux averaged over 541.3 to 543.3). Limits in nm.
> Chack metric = 29.2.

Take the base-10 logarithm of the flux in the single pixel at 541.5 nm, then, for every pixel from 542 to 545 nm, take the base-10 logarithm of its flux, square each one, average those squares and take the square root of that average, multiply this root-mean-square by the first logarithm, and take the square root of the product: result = 1.18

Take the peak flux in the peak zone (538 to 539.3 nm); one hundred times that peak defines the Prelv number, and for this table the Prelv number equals 1543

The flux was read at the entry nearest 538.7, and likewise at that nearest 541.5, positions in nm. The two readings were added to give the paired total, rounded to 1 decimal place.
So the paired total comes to 31.1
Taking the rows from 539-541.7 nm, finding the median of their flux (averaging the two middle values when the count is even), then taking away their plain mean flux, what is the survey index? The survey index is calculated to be -0.18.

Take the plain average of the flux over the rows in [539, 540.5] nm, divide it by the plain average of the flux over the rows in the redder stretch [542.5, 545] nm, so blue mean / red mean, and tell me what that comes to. 0.98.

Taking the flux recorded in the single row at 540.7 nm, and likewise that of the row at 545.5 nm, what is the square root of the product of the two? 14.2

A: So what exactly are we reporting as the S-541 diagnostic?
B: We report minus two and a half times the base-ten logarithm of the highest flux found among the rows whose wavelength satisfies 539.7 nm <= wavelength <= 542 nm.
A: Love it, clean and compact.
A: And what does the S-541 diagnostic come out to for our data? -2.98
